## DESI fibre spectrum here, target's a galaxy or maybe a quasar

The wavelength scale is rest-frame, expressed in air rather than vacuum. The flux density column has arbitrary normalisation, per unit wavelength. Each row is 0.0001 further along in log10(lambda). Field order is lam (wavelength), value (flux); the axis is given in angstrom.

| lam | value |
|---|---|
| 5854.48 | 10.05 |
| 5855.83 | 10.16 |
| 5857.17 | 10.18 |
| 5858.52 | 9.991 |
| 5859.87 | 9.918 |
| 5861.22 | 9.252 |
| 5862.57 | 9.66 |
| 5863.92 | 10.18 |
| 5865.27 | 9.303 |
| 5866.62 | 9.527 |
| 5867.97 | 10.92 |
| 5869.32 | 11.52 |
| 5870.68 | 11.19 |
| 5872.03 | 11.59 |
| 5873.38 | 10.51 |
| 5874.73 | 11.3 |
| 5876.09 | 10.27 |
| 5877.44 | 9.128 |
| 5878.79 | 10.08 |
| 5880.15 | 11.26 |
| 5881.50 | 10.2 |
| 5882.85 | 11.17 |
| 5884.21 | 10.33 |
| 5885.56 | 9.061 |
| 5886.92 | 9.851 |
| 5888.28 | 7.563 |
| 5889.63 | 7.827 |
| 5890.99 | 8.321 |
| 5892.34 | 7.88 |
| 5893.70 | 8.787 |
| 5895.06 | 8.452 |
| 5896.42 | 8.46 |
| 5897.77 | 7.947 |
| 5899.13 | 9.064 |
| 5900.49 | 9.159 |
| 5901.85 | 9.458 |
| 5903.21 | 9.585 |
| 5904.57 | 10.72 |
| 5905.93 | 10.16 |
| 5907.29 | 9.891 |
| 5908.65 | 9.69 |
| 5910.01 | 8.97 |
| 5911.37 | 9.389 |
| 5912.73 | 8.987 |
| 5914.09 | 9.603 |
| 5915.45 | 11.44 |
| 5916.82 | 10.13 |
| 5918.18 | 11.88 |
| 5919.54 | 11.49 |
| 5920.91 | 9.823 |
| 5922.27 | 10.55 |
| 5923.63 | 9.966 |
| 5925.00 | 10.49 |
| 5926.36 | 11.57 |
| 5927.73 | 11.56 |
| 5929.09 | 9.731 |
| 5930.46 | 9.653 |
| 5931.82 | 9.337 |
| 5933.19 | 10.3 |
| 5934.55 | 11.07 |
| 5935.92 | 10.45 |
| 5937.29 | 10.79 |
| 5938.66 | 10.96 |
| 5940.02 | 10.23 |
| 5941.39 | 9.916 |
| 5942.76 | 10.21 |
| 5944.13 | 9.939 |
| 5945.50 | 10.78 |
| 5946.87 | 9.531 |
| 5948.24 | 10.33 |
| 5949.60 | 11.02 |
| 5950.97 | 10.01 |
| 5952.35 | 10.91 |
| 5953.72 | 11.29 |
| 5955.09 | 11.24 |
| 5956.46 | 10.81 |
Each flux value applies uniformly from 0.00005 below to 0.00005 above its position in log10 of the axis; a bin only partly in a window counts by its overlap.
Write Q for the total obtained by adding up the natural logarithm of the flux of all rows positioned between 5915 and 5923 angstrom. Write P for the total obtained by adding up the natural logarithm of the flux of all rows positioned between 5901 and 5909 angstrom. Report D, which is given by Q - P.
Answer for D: 0.5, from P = 13.8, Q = 14.3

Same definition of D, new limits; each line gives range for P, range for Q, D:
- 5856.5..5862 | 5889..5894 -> -0.7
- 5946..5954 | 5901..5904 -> -9.6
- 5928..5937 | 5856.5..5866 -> 2.1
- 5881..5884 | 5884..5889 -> 4.1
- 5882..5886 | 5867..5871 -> 0.3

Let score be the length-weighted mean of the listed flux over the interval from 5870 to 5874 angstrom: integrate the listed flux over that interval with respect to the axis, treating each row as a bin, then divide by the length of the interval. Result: 11.1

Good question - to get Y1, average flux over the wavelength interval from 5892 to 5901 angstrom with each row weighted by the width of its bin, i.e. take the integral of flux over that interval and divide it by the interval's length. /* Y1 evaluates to 8.5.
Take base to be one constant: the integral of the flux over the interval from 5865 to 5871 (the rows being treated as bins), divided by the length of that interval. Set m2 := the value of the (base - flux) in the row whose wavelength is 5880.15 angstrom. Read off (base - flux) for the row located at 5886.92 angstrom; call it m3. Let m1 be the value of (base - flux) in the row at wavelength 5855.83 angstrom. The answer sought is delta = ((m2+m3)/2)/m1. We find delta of -0.1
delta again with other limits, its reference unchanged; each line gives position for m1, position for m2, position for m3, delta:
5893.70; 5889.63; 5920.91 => 1.0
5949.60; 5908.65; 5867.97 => -0.4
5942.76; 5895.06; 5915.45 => 1.8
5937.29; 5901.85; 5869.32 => -0.1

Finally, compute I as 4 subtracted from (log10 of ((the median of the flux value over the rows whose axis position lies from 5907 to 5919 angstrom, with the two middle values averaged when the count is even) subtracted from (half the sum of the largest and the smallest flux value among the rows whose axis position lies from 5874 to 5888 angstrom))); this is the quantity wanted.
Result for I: -4.31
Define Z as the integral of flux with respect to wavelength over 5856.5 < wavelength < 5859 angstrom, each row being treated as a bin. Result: 25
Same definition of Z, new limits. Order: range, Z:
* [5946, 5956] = 106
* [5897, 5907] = 95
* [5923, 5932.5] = 98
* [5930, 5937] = 72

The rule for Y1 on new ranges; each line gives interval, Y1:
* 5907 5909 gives 9.8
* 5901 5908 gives 9.9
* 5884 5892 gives 8.7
